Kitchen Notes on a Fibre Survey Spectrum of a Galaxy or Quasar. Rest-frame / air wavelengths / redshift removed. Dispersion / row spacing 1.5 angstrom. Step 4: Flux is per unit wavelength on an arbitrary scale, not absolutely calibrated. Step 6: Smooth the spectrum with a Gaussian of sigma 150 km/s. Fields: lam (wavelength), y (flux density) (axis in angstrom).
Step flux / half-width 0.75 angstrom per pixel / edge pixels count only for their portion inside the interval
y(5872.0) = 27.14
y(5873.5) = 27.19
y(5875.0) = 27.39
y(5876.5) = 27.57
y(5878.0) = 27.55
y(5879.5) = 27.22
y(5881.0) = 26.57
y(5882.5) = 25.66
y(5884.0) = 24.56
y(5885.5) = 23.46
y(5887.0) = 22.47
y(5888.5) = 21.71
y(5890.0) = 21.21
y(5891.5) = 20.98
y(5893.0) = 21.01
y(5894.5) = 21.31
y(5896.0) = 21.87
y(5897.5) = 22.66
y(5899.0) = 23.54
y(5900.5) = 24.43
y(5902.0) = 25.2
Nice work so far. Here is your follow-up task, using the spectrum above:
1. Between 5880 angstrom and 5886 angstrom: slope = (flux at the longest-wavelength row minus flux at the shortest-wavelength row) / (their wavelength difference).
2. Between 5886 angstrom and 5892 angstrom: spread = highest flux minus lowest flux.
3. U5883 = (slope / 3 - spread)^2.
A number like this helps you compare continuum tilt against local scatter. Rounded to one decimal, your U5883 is 3.0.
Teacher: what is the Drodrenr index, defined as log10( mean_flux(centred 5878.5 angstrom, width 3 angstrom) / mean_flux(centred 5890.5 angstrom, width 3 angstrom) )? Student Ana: 0.113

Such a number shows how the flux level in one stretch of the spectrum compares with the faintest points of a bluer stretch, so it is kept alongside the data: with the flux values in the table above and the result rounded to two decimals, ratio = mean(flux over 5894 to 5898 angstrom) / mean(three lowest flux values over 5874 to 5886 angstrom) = 0.89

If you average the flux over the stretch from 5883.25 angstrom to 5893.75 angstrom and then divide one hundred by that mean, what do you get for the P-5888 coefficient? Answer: 4.50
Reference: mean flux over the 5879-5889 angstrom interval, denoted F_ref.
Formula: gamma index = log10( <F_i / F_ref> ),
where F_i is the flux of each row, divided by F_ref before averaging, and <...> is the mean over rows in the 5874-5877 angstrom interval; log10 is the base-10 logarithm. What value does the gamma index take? 0.05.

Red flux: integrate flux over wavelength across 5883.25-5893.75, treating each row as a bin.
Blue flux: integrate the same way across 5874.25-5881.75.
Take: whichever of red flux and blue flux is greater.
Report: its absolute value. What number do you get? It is 233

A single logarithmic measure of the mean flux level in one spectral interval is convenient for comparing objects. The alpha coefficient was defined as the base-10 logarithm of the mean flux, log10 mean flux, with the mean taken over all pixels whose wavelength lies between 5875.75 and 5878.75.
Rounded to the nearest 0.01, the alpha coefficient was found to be 1.44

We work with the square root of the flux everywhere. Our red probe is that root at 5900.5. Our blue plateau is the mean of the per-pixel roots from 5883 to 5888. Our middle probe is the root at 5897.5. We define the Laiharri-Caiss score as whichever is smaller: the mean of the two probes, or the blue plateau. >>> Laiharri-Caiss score 4.85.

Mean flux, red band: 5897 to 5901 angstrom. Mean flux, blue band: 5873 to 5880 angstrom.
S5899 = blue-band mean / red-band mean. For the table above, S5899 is 1.16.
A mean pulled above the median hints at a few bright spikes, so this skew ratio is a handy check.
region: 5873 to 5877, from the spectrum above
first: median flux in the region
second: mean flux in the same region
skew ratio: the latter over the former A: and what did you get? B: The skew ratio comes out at 1.000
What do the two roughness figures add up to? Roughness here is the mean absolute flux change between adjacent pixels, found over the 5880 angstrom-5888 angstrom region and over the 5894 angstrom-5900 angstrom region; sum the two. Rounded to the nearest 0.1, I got 1.8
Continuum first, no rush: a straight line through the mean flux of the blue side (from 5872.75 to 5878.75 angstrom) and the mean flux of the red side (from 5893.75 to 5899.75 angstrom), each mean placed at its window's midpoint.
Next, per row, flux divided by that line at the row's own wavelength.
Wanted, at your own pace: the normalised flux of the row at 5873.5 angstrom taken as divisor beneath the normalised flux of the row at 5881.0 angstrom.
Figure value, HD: 1.04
